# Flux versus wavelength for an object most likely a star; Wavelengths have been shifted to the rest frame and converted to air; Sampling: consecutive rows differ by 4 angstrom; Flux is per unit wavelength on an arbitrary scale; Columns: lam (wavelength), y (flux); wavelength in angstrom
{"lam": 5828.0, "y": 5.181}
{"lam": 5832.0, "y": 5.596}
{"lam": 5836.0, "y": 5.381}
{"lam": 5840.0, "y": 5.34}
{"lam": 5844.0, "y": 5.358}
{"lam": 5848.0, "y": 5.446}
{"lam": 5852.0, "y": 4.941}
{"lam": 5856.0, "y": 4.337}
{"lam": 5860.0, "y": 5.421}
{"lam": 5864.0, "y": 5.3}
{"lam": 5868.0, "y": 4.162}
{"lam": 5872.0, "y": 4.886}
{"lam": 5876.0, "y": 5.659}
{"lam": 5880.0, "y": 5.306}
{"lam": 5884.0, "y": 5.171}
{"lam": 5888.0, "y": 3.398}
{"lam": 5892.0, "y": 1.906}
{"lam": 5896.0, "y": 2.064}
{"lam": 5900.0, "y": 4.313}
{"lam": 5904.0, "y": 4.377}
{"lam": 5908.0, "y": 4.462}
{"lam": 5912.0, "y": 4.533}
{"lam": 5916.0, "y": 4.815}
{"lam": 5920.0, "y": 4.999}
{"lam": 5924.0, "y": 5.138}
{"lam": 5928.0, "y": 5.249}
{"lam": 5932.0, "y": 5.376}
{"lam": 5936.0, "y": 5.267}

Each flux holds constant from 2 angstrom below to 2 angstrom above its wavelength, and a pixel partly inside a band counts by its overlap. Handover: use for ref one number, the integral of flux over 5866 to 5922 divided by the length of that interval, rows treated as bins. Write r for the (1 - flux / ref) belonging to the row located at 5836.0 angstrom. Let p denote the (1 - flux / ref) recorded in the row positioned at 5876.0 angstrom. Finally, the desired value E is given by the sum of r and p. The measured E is -0.57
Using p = -0.3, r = -0.25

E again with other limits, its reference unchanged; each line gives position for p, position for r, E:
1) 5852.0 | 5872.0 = -0.29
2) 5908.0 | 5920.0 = -0.21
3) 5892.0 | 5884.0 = 0.35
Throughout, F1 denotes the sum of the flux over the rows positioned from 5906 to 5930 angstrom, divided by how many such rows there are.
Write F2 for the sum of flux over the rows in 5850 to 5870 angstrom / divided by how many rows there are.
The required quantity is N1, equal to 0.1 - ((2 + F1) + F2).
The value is -11.6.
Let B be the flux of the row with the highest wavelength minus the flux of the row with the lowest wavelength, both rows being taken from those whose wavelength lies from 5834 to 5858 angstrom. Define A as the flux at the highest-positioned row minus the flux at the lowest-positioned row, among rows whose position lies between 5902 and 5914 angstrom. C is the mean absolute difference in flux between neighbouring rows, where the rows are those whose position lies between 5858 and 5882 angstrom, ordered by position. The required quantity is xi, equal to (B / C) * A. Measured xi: -0.26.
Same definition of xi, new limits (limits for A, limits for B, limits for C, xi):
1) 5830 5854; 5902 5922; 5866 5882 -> -0.66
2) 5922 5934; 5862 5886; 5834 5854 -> -0.19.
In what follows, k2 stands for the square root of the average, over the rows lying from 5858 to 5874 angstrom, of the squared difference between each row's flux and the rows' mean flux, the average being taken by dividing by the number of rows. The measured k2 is 0.5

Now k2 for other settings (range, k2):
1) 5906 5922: 0.2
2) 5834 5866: 0.4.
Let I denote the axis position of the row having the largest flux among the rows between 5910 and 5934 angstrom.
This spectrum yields 5932.0 angstrom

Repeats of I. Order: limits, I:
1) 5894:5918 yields 5916.0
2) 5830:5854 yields 5832.0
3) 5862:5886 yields 5876.0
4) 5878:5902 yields 5880.0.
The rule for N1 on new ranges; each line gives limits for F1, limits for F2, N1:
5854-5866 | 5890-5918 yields -10.7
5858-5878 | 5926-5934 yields -12.3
